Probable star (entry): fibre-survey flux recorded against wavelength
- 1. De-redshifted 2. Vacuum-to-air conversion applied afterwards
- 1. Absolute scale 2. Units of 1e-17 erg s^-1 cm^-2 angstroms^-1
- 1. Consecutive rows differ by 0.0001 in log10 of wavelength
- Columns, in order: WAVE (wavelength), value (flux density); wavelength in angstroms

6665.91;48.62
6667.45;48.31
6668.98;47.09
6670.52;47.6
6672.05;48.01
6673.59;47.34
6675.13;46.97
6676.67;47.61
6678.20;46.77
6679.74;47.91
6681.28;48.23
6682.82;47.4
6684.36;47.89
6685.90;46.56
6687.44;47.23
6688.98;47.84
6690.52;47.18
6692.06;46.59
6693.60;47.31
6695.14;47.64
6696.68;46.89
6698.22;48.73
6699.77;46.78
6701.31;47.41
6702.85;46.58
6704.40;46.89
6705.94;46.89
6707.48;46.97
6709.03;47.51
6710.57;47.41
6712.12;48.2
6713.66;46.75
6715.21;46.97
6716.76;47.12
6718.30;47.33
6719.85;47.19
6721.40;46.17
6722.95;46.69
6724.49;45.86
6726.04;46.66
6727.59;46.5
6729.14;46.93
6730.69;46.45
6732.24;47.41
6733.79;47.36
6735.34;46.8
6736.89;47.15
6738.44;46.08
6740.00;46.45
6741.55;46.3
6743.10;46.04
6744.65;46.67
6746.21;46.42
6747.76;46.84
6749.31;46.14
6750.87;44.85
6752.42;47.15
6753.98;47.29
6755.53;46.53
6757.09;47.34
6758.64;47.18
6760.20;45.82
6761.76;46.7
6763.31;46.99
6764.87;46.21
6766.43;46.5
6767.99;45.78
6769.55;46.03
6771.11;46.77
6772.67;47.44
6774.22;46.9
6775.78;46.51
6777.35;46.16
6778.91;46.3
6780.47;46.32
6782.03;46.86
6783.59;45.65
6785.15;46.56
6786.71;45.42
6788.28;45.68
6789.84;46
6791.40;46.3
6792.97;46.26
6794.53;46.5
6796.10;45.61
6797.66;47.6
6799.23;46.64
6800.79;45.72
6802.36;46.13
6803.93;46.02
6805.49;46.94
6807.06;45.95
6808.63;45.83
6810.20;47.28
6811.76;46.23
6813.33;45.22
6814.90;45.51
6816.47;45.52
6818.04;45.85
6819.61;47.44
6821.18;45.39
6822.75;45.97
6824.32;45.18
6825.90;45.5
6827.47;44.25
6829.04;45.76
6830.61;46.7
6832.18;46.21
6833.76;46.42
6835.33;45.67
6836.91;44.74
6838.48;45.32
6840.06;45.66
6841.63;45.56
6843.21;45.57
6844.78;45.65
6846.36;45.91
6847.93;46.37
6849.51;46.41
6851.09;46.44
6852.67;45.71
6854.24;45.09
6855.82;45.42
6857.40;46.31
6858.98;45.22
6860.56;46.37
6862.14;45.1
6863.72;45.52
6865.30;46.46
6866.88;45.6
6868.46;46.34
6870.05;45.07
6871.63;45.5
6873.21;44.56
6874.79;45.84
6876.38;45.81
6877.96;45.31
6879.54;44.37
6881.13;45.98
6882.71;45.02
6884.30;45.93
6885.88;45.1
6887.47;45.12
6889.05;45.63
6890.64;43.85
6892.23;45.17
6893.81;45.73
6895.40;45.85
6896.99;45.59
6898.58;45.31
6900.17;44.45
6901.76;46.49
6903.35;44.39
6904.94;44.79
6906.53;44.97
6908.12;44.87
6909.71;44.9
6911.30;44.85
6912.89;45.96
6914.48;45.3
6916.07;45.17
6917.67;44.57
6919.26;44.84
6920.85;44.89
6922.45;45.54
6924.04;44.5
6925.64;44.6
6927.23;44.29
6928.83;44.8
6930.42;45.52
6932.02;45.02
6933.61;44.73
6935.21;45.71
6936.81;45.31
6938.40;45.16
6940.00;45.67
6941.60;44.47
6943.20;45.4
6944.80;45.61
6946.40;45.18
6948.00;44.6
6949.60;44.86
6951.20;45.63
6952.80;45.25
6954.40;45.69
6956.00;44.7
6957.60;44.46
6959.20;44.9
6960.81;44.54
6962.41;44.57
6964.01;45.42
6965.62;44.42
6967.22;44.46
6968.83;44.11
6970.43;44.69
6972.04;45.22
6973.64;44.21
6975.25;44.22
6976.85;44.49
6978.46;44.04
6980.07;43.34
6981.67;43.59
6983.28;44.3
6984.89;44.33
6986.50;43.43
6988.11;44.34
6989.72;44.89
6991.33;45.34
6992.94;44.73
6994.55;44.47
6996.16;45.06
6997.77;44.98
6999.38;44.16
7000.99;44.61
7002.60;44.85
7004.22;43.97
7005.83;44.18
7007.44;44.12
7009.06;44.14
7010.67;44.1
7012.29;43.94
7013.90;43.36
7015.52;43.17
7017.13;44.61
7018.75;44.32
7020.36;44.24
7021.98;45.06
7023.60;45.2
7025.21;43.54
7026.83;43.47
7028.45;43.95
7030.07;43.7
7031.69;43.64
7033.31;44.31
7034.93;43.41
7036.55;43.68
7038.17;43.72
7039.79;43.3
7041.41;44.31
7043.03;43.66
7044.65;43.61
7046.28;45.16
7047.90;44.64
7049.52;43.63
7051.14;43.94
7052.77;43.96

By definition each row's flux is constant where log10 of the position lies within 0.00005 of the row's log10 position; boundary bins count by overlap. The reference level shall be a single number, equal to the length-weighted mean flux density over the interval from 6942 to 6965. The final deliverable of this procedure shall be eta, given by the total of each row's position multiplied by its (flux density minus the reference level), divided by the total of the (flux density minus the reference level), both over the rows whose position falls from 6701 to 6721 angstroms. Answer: 6710.8 angstroms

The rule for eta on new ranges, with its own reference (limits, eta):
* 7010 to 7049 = 7029.0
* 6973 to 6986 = 6979.5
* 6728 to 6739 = 6733.6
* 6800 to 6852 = 6824.5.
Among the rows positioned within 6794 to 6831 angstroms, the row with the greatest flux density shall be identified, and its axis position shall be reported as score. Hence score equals 6797.66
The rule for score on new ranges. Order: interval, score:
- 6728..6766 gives 6732.24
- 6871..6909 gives 6901.76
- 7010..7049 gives 7023.60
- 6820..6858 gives 6830.61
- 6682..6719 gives 6698.22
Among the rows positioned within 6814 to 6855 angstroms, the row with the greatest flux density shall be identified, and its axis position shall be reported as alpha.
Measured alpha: 6819.61 angstroms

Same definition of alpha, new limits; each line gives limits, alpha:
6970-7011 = 6991.33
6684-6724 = 6698.22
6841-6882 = 6865.30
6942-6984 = 6954.40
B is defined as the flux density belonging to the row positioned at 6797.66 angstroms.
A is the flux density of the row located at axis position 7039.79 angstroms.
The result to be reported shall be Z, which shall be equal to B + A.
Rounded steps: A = 43.3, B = 47.6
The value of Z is 90.9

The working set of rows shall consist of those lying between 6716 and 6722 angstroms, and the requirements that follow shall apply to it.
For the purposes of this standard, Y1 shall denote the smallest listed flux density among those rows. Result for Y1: 46.17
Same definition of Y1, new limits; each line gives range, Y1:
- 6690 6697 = 46.59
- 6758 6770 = 45.78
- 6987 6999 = 44.34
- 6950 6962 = 44.46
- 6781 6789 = 45.42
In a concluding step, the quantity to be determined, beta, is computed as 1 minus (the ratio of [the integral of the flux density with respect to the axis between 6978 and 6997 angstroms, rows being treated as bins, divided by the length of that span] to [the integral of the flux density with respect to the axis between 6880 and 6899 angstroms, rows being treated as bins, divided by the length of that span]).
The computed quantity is 0.022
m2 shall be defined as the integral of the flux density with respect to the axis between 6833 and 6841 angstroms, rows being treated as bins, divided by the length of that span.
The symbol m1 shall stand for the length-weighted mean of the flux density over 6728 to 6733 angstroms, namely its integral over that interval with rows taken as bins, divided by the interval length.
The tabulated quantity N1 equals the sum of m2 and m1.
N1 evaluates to 92.5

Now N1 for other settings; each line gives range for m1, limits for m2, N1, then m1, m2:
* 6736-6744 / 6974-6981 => 90.5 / 46.4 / 44.0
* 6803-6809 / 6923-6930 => 90.9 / 46.2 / 44.7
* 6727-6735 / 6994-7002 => 91.6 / 46.9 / 44.7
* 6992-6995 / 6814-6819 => 90.3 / 44.7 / 45.7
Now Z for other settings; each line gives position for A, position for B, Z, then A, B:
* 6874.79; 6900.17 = 90.3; 45.84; 44.45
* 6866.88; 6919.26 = 90.4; 45.6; 44.84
